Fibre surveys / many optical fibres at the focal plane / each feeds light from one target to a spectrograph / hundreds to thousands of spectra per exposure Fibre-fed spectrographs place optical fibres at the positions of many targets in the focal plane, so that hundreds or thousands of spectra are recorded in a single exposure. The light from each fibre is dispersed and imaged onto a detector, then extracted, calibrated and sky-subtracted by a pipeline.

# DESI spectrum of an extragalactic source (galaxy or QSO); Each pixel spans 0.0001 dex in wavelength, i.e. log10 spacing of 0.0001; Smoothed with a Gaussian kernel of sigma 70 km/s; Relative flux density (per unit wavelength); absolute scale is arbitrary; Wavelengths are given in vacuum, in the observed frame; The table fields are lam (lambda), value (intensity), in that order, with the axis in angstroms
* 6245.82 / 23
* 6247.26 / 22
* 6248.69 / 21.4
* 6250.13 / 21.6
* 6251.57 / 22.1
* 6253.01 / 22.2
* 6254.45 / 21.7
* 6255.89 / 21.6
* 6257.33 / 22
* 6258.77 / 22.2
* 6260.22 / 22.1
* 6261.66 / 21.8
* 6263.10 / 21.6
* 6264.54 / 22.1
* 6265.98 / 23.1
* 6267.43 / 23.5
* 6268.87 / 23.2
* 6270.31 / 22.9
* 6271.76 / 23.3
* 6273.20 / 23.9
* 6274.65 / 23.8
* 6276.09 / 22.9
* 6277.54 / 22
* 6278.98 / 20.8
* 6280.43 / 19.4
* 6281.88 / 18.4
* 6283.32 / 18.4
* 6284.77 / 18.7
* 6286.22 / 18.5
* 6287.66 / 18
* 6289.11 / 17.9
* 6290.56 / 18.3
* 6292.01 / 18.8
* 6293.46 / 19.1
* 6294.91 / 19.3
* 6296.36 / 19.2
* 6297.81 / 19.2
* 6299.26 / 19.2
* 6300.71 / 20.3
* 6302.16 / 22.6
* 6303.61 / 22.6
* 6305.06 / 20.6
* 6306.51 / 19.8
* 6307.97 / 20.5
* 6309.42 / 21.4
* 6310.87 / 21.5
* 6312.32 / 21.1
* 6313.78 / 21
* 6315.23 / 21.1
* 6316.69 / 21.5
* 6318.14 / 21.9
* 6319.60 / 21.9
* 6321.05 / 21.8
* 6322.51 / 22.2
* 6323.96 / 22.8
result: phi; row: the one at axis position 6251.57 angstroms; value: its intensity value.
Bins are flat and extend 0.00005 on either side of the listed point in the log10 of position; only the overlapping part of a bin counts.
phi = 22.1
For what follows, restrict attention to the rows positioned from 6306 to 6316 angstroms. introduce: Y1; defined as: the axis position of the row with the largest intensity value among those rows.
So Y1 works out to 6310.87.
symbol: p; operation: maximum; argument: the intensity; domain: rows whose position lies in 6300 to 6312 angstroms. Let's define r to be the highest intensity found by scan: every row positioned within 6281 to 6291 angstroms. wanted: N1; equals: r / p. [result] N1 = 0.83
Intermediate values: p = 22.6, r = 18.7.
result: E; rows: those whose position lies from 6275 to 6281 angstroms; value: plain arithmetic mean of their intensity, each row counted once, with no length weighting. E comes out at 21.3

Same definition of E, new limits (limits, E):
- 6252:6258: 21.9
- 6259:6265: 21.9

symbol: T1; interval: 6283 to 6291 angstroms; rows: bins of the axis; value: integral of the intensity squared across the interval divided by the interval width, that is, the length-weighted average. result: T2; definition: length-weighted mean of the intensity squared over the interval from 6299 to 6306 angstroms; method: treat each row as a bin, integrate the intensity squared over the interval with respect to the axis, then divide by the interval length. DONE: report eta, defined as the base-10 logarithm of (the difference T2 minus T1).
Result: 2.1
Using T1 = 335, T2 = 449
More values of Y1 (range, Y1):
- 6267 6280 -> 6273.20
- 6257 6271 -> 6267.43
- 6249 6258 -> 6253.01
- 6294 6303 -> 6302.16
